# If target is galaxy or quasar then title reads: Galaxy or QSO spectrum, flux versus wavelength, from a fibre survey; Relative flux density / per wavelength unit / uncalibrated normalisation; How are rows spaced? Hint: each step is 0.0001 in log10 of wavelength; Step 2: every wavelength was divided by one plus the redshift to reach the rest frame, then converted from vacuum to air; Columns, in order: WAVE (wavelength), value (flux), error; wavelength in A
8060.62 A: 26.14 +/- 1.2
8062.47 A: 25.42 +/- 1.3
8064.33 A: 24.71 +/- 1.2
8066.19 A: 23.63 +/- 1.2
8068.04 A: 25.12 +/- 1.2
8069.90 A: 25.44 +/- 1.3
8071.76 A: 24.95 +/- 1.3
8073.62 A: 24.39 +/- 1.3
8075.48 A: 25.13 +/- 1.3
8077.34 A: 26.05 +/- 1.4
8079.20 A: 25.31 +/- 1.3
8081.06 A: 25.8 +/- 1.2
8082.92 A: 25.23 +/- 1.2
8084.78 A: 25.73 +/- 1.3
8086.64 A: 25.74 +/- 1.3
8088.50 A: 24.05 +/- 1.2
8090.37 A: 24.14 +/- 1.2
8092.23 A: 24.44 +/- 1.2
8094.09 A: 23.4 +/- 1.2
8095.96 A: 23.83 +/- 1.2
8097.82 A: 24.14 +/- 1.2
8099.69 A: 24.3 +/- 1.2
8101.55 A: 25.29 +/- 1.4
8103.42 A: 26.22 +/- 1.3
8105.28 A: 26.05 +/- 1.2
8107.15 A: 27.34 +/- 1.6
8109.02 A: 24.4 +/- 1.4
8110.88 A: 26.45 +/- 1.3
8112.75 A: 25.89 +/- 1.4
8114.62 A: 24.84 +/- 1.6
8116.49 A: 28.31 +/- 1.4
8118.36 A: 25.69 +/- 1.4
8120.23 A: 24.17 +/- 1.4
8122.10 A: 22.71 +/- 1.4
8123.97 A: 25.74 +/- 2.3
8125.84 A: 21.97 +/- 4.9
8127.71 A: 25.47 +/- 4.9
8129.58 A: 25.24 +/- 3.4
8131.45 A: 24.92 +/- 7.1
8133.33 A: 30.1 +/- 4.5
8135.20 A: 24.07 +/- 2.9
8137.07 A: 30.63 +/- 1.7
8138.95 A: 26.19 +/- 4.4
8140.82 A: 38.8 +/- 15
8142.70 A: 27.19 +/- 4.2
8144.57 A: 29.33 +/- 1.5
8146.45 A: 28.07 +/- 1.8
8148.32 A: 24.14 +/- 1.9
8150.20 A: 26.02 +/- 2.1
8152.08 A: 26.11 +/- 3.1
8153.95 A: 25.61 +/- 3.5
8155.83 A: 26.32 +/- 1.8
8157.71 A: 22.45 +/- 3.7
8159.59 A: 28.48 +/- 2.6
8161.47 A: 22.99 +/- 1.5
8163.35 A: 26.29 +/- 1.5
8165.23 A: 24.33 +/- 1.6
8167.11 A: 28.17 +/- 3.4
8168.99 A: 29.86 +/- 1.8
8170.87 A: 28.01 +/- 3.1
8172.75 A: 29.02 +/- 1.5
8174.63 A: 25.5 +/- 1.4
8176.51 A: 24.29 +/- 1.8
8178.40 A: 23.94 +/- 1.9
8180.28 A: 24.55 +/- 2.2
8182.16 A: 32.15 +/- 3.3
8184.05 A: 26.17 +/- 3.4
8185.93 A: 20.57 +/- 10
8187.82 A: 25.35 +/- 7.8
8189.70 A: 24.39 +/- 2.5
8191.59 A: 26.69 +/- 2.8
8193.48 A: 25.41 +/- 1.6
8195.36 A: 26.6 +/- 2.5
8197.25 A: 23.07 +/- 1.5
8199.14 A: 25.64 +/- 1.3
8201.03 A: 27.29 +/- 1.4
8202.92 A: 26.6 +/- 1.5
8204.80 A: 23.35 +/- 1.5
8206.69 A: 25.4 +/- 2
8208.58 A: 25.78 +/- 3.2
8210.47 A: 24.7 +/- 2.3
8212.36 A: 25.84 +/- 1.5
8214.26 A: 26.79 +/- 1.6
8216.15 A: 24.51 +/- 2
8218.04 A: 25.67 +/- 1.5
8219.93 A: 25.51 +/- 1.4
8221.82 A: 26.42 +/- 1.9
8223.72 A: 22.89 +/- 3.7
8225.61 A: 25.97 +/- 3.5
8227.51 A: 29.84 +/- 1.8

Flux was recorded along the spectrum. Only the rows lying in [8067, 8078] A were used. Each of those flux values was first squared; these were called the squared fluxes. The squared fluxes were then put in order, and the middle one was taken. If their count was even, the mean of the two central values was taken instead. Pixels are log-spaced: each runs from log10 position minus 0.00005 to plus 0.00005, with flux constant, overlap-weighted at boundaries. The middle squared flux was 631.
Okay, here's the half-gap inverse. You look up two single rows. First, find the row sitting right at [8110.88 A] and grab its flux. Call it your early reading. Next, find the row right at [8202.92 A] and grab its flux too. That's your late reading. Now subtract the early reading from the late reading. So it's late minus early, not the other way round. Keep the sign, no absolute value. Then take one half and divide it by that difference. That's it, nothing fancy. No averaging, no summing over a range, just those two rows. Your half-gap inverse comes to 3.3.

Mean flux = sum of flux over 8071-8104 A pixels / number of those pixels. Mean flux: 24.9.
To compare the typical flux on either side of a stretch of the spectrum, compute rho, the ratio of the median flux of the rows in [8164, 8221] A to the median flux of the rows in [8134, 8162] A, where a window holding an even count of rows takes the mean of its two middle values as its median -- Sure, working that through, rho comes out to 0.98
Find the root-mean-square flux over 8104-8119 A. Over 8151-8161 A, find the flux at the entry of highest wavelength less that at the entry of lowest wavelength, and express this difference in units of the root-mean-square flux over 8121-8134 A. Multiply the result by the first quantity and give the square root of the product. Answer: 1.6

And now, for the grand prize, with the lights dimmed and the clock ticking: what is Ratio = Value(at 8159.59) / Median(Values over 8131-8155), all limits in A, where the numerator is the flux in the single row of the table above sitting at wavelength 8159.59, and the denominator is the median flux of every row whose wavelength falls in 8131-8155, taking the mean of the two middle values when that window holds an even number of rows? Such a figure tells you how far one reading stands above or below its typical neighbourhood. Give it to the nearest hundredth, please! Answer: 1.09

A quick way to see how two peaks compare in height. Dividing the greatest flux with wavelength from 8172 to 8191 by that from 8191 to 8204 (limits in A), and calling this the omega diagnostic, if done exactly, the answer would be 1.18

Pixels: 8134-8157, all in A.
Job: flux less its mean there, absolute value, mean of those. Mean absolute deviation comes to 2.7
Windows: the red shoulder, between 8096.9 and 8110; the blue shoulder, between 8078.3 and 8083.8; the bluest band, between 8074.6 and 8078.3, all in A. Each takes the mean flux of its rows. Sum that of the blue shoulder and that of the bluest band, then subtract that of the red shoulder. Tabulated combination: 25.6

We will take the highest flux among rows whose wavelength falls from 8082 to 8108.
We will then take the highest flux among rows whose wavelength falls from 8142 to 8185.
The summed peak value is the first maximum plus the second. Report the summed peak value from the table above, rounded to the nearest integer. 59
